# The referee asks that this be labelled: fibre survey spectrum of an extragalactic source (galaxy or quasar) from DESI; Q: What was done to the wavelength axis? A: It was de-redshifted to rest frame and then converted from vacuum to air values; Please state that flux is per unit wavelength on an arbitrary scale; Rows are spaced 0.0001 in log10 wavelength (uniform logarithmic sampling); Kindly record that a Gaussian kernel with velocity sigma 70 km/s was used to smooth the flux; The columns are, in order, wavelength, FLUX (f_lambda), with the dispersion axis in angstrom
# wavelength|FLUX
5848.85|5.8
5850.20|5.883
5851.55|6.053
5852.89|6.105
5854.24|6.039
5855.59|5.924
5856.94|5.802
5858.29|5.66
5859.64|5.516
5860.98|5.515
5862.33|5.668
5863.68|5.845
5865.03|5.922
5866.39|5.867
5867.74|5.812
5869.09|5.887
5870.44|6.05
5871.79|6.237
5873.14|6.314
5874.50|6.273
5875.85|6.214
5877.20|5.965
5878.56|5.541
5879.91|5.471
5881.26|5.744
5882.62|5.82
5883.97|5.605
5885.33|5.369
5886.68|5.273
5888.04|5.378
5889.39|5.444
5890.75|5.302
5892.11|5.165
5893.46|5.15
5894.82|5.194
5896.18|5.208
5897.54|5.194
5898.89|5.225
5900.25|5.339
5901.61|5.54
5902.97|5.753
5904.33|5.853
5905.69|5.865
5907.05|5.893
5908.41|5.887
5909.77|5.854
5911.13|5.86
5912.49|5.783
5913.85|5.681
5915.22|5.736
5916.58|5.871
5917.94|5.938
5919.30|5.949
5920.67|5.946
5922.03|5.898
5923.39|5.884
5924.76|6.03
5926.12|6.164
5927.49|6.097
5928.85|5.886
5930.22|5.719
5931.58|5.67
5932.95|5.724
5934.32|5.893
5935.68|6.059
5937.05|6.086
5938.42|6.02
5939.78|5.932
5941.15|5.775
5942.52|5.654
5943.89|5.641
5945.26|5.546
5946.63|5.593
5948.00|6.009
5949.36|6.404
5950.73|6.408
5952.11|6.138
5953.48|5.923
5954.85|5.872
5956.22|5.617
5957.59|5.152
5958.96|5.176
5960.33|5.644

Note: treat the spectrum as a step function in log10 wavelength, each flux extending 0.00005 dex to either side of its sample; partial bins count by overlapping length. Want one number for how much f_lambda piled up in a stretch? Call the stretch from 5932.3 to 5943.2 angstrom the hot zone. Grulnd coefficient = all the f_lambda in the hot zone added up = 47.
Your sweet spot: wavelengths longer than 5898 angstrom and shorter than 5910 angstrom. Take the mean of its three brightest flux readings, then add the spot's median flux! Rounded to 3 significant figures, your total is 11.7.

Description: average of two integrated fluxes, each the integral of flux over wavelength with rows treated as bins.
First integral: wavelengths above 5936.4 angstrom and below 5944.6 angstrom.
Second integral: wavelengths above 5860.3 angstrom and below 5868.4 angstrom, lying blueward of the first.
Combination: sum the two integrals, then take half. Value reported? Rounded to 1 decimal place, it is 47.4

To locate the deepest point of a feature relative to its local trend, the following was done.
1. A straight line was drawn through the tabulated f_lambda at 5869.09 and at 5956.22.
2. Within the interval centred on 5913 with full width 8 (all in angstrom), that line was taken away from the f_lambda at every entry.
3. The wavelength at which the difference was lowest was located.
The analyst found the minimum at 5913.85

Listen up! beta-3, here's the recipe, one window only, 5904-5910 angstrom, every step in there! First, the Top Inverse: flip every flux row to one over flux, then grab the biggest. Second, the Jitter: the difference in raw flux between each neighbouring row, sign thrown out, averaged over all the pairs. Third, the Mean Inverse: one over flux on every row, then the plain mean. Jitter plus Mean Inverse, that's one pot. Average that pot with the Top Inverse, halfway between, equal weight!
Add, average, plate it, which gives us 0.180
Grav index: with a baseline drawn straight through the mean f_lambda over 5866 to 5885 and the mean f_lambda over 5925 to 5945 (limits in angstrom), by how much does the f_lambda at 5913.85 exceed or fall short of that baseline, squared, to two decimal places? 0.04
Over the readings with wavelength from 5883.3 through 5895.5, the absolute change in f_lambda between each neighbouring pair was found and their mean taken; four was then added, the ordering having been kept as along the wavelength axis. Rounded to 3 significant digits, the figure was 4.11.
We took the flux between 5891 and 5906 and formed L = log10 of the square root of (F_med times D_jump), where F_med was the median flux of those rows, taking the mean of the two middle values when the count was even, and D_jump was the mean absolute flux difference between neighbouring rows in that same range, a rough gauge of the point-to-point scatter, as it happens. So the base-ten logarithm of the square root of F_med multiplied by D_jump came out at -0.20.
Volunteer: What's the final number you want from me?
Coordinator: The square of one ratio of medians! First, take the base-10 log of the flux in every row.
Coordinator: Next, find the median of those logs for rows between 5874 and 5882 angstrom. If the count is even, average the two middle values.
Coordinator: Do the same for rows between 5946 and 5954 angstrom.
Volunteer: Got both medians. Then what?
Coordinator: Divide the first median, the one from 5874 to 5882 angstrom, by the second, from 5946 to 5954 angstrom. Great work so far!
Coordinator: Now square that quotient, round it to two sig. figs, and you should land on 0.96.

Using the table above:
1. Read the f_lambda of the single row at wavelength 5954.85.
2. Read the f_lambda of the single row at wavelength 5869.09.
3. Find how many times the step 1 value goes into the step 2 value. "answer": 1.00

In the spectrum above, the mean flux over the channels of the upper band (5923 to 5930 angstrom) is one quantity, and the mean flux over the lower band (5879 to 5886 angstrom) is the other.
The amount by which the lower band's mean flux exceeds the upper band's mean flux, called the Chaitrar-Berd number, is -0.4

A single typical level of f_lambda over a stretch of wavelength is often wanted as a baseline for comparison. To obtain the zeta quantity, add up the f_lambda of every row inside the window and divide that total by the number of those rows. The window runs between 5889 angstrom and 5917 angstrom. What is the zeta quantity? 5.56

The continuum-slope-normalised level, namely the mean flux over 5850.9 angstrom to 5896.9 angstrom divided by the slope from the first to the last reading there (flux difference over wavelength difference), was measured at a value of -302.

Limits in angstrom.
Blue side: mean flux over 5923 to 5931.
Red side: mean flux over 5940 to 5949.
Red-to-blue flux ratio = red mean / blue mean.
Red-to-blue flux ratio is 0.96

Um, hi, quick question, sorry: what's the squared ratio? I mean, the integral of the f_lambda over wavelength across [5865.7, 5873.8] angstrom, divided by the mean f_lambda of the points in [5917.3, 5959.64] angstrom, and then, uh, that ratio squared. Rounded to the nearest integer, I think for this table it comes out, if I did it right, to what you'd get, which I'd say 69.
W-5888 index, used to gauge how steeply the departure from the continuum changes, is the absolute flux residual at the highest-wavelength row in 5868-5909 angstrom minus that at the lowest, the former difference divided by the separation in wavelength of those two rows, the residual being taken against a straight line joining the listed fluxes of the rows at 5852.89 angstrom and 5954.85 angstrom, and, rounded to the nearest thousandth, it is -0.002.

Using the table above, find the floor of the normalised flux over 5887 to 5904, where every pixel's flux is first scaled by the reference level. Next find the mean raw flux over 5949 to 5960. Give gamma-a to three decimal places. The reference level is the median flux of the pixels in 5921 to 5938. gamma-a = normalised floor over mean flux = 0.150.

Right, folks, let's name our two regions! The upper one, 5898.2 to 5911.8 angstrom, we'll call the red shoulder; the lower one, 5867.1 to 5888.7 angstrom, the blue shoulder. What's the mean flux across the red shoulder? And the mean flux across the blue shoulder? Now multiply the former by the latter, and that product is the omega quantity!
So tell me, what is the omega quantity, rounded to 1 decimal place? 33.2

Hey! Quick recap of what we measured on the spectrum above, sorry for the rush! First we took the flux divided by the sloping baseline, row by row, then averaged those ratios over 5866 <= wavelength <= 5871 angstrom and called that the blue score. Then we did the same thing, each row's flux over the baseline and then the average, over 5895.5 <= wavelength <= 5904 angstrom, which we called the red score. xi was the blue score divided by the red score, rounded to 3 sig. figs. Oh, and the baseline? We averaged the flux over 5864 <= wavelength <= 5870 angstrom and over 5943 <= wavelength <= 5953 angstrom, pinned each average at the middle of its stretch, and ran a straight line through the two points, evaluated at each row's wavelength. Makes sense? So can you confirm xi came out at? 1.10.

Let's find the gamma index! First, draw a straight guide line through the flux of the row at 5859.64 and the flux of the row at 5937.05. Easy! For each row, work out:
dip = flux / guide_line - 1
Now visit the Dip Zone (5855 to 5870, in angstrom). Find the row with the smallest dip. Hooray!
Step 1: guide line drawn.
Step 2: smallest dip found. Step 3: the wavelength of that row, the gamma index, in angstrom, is 5860.98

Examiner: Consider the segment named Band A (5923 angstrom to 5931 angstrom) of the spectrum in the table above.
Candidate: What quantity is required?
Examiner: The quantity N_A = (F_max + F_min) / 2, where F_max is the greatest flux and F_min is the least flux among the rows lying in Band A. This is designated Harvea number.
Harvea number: 5.9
